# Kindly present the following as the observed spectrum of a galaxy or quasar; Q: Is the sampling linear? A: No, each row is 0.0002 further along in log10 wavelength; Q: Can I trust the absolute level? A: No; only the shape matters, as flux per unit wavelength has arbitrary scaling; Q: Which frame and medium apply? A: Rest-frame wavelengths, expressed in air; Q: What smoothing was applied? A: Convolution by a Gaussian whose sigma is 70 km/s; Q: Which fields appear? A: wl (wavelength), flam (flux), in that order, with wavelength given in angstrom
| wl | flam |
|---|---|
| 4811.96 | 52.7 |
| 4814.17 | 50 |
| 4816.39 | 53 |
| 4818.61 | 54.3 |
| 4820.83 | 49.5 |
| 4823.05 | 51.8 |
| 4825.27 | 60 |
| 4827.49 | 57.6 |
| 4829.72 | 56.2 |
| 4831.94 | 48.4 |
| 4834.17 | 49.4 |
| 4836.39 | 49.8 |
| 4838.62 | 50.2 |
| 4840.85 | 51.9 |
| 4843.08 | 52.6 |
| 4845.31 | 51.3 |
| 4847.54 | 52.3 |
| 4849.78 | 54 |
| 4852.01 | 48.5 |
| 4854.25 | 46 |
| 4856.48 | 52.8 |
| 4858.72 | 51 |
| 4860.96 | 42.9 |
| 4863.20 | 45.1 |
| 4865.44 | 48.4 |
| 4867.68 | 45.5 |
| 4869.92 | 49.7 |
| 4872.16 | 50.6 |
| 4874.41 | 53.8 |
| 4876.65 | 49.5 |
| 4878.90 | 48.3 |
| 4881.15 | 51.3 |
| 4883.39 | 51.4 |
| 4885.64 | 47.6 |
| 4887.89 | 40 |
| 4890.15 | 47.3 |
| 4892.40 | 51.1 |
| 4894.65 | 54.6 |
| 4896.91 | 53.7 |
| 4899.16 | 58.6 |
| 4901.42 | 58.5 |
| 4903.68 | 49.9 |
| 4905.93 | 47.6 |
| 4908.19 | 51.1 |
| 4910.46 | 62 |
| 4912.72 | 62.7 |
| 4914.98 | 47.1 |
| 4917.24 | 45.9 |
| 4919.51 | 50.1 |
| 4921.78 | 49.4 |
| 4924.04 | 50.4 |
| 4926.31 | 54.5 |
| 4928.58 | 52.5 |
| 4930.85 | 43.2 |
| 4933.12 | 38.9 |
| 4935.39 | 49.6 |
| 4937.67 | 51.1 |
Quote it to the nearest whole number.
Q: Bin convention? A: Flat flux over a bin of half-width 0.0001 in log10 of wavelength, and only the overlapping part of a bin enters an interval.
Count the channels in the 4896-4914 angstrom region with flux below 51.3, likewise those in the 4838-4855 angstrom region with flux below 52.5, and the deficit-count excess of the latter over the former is 3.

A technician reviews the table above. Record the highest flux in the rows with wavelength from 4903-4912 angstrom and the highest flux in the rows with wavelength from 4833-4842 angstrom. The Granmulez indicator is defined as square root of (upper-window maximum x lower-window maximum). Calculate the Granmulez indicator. 56.7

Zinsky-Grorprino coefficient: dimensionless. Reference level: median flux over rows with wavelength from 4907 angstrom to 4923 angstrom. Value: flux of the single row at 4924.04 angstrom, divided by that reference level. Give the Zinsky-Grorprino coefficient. 1.01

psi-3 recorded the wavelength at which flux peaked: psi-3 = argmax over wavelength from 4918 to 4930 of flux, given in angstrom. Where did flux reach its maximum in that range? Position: 4926.31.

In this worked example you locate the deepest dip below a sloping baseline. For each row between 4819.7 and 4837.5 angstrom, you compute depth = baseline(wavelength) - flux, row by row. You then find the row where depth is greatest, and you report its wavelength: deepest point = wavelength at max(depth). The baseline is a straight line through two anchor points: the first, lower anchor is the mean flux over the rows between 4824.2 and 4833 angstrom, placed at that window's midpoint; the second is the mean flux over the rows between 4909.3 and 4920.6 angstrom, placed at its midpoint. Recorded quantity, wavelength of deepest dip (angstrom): 4831.94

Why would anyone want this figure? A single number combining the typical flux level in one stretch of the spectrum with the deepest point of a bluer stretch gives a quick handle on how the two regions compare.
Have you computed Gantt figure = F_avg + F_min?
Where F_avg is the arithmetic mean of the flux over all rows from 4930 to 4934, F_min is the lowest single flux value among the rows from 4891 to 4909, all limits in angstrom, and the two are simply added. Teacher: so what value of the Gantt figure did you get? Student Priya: 89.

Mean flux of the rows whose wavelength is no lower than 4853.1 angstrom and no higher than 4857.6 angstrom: 49.4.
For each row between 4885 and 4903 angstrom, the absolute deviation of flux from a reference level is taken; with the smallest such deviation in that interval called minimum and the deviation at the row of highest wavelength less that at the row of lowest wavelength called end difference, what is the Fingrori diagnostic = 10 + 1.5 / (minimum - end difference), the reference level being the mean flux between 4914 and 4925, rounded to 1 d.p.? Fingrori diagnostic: 9.8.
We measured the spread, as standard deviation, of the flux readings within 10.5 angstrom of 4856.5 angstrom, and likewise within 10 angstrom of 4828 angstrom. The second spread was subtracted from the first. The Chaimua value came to -0.4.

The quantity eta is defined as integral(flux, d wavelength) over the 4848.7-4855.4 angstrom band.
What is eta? 332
